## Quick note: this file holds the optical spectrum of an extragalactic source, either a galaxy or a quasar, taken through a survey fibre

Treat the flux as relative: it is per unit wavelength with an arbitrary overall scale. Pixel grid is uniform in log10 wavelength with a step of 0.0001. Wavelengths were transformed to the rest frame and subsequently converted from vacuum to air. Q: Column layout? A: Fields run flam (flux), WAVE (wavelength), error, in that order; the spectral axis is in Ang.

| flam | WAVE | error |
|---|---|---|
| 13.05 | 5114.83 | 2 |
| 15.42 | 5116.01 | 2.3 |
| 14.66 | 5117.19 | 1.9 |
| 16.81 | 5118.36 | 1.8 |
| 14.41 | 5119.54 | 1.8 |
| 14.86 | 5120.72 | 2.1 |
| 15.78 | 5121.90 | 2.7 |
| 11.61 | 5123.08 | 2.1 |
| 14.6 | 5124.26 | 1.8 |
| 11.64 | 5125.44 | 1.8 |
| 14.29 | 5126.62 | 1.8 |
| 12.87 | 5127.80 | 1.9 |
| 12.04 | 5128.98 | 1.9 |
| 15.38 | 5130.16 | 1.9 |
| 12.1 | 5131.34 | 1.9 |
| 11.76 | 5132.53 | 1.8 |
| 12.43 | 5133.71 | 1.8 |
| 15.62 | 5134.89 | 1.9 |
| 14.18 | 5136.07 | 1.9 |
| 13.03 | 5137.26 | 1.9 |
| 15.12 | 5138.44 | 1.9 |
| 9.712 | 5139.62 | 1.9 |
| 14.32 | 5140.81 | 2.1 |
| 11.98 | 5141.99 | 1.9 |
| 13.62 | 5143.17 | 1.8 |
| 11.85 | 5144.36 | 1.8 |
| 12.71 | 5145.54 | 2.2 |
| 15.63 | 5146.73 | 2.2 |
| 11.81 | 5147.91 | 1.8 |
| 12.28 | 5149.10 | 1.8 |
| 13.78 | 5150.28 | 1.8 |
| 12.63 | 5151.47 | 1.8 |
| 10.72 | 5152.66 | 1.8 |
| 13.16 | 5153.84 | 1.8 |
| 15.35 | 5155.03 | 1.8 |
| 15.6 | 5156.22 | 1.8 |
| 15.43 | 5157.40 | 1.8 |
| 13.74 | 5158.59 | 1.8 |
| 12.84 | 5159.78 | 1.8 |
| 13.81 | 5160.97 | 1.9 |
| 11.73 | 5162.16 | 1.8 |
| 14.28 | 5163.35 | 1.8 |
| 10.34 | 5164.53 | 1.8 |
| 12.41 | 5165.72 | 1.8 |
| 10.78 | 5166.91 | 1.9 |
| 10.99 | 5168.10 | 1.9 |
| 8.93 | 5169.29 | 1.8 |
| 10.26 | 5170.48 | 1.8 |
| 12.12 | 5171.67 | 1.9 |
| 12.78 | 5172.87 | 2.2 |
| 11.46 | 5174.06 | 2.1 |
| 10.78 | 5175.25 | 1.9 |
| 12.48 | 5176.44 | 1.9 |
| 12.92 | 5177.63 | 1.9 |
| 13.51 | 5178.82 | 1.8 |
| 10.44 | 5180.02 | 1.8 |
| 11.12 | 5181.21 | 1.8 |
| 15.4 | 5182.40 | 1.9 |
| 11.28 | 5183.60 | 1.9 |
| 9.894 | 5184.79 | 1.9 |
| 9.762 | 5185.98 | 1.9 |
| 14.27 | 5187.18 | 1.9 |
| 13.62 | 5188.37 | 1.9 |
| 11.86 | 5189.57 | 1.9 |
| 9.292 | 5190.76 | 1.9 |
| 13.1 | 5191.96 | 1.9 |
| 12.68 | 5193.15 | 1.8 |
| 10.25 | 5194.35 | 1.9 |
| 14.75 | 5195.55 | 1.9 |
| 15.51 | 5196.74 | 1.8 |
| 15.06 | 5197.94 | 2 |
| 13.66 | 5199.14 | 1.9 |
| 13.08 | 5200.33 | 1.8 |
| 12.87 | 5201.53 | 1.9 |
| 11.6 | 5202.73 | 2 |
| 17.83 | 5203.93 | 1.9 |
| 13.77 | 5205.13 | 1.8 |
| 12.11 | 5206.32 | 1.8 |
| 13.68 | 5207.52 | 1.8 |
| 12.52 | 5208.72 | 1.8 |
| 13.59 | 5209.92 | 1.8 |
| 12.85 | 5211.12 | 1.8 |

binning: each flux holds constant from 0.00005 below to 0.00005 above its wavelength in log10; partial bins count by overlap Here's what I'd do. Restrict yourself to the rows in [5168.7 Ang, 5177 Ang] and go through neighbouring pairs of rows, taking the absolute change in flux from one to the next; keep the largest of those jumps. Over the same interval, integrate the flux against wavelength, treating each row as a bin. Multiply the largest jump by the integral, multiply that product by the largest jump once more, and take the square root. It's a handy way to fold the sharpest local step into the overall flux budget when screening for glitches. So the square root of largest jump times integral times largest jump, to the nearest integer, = 18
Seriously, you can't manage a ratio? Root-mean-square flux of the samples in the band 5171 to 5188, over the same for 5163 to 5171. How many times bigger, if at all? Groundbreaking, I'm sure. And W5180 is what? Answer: 1.08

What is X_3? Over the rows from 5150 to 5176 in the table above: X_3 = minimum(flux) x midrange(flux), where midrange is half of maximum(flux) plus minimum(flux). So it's 110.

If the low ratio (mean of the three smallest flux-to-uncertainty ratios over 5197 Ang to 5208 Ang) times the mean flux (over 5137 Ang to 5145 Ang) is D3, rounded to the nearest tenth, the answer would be 82.4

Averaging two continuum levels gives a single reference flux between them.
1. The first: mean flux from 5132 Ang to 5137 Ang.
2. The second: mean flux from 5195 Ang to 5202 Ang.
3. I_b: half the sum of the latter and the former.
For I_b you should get 13.8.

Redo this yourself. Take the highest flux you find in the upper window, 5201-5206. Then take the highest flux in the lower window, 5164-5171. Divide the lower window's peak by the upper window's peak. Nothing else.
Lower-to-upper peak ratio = 0.70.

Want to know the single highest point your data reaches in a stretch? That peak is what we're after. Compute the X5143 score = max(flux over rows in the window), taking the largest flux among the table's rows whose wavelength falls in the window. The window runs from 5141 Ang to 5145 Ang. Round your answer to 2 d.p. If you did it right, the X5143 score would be 13.62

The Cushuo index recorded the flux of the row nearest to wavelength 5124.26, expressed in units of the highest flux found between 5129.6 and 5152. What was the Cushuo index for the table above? 0.93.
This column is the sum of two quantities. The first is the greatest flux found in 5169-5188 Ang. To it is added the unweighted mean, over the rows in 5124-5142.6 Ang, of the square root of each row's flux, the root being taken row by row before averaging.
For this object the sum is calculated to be 19.0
